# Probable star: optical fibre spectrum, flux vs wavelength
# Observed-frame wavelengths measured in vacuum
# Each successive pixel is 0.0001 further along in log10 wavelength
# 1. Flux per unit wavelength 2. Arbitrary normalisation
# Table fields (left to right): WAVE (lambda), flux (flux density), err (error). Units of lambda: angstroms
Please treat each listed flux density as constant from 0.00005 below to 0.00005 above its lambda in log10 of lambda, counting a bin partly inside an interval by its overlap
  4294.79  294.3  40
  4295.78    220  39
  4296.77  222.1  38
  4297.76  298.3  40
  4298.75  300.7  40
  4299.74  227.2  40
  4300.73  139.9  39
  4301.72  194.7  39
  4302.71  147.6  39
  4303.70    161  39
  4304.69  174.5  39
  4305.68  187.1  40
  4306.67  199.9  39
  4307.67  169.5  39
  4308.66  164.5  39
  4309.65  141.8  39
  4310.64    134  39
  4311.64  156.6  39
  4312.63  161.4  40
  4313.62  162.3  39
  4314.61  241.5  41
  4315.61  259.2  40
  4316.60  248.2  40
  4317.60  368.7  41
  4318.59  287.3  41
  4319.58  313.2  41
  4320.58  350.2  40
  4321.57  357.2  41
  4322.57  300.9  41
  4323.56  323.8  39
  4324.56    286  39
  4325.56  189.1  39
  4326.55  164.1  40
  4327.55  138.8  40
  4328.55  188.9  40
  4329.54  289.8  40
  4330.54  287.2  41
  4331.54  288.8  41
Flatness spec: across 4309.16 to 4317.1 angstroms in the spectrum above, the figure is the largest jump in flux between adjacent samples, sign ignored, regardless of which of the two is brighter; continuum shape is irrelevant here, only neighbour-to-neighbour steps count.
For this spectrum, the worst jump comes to 79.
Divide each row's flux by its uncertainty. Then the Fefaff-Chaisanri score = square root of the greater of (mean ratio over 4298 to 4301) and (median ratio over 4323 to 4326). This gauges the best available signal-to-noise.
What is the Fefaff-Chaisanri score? 2.71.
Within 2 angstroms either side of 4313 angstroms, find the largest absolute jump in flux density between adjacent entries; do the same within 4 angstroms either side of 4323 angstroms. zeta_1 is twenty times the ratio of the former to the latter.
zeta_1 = 16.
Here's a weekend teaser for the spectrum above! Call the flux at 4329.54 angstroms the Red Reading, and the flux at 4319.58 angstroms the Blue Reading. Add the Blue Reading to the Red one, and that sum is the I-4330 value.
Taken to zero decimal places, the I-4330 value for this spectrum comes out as 603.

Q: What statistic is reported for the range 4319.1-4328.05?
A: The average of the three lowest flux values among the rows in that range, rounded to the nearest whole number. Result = 164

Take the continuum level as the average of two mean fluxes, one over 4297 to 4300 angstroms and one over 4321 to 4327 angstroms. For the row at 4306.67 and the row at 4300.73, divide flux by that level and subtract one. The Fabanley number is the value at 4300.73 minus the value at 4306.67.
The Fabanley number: -0.22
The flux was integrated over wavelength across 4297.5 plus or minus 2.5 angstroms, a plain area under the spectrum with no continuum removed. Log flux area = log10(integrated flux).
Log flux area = 3.1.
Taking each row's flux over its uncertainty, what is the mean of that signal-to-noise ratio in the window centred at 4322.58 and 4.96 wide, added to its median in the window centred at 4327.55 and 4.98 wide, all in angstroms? 12.8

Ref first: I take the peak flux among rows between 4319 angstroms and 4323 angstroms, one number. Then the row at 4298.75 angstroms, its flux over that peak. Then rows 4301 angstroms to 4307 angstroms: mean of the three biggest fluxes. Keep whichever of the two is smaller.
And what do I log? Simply 0.84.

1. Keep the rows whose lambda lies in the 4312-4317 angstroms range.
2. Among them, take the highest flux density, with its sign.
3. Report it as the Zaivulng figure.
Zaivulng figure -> 259.2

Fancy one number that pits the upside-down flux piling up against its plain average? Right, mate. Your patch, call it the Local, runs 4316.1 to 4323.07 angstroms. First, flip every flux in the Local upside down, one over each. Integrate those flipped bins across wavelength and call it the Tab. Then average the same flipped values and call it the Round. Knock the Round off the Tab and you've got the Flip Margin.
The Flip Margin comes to 0.0191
